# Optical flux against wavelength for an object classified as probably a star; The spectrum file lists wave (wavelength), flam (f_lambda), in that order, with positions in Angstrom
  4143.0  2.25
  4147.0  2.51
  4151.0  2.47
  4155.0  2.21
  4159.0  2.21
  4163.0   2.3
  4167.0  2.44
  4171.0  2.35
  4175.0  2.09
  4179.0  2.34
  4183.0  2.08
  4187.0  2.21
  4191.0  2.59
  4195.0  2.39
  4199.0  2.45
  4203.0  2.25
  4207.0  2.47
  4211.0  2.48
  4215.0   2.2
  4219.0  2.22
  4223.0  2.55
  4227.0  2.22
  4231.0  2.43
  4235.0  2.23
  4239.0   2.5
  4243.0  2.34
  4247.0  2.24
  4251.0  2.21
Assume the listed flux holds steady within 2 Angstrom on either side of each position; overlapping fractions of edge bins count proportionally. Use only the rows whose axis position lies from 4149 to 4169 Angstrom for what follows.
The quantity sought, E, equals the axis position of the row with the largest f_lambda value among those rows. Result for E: 4151.0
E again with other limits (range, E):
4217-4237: 4223.0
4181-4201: 4191.0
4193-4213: 4211.0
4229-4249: 4239.0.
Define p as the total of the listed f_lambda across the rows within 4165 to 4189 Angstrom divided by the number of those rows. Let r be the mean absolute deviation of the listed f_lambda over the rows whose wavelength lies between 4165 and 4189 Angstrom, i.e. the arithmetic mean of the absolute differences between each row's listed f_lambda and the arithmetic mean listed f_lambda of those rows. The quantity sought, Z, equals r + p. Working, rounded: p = 2.25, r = 0.125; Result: 2.38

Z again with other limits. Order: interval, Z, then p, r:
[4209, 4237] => 2.46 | 2.33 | 0.132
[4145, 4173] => 2.46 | 2.36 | 0.101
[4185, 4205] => 2.50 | 2.38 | 0.118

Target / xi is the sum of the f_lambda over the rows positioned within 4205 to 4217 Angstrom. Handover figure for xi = 7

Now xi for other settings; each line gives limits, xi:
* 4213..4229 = 9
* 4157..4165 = 5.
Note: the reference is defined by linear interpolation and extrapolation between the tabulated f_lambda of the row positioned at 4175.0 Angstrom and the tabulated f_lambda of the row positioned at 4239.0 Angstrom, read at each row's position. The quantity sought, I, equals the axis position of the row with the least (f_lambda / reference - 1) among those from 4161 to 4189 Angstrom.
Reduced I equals 4183.0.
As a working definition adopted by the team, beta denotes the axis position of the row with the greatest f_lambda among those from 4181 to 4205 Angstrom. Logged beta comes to 4191.0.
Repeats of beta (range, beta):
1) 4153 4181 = 4167.0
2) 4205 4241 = 4223.0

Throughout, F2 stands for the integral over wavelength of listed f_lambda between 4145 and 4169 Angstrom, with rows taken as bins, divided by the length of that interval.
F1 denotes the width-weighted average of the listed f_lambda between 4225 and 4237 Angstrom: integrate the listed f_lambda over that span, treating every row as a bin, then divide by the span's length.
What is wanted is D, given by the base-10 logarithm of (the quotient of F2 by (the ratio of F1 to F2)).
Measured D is 0.384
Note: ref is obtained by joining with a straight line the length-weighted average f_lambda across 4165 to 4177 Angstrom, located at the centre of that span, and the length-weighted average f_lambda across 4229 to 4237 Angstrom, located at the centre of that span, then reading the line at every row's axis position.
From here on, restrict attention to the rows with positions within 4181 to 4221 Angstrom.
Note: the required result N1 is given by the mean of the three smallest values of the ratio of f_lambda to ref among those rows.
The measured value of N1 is 0.936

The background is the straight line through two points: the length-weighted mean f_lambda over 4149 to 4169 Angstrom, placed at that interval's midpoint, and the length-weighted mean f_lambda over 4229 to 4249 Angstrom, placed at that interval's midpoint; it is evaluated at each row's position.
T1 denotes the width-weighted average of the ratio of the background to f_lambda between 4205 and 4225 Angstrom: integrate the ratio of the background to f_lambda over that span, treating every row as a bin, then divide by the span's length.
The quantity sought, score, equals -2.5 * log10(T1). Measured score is 0.02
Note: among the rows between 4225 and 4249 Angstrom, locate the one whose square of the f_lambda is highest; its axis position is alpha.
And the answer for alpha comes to 4239.0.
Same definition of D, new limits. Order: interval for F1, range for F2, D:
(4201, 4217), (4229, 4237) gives 0.364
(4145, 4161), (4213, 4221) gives 0.318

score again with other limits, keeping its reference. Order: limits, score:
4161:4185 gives -0.03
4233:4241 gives 0.00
